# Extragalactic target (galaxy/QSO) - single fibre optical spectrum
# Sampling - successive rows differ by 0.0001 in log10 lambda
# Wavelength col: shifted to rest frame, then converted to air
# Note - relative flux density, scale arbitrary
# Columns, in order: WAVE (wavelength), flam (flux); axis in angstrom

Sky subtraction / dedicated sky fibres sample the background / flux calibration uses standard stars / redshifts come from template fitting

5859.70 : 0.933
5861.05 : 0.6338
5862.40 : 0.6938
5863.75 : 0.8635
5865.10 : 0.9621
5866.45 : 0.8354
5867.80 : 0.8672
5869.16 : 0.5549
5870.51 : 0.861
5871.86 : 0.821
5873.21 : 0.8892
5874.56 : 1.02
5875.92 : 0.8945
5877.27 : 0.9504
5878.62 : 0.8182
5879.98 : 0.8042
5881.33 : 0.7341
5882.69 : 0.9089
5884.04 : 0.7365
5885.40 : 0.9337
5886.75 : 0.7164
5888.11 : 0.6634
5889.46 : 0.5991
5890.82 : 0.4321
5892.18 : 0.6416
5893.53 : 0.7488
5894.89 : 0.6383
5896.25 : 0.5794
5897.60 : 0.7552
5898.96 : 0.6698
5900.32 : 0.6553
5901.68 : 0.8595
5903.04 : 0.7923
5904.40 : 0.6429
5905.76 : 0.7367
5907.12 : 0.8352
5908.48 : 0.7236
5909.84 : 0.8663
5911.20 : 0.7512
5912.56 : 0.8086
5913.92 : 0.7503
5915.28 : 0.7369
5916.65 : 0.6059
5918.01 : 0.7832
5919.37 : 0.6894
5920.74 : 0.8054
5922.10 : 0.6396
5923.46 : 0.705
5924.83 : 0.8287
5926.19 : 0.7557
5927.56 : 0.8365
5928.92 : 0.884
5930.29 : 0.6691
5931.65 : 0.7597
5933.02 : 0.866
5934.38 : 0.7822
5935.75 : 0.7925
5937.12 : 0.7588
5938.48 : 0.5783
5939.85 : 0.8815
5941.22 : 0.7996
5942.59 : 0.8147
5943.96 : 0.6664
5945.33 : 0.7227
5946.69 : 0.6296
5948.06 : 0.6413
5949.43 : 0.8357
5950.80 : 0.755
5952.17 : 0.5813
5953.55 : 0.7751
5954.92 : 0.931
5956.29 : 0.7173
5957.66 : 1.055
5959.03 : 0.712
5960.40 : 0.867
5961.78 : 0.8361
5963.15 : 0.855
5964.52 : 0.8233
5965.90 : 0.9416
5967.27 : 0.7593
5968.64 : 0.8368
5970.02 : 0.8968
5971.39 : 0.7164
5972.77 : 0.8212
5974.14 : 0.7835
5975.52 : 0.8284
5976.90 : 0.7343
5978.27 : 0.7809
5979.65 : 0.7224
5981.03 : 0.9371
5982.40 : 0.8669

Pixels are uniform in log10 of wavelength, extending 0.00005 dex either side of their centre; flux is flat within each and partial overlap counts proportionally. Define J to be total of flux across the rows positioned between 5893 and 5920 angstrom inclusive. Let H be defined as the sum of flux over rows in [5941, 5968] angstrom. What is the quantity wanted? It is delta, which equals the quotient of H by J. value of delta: 1.07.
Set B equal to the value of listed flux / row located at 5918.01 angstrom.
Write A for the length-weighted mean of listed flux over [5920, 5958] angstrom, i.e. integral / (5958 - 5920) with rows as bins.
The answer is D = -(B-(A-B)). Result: -0.80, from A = 0.76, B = 0.7832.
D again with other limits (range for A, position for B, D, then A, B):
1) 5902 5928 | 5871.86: -0.89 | 0.75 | 0.821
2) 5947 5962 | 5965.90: -1.10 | 0.79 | 0.9416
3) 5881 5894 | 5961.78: -0.96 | 0.71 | 0.8361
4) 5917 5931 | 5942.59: -0.87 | 0.76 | 0.8147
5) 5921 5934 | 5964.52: -0.87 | 0.77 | 0.8233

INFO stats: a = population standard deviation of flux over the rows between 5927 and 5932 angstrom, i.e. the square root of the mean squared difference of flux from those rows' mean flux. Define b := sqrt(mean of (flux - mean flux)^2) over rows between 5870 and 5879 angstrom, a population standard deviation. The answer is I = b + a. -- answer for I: 0.148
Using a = 0.081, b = 0.067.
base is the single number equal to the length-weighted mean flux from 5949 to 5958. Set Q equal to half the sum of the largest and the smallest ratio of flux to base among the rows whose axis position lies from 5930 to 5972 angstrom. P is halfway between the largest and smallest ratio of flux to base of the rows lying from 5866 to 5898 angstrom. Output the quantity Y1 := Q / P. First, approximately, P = 0.91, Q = 1.03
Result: 1.12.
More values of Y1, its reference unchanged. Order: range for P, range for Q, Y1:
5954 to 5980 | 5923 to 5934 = 0.88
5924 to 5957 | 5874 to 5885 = 1.16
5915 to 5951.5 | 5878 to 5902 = 0.93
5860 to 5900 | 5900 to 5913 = 1.04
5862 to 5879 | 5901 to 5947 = 0.93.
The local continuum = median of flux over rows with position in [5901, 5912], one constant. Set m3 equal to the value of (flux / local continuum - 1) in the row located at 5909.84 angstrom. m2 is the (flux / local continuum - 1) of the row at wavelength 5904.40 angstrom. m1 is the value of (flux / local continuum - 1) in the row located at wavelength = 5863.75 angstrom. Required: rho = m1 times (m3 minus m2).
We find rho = 0.034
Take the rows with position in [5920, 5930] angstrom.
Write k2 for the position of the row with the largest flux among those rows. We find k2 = 5928.92 angstrom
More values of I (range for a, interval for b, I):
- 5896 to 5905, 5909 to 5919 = 0.165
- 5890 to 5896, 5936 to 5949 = 0.209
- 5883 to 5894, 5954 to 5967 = 0.236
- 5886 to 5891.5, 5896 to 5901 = 0.169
